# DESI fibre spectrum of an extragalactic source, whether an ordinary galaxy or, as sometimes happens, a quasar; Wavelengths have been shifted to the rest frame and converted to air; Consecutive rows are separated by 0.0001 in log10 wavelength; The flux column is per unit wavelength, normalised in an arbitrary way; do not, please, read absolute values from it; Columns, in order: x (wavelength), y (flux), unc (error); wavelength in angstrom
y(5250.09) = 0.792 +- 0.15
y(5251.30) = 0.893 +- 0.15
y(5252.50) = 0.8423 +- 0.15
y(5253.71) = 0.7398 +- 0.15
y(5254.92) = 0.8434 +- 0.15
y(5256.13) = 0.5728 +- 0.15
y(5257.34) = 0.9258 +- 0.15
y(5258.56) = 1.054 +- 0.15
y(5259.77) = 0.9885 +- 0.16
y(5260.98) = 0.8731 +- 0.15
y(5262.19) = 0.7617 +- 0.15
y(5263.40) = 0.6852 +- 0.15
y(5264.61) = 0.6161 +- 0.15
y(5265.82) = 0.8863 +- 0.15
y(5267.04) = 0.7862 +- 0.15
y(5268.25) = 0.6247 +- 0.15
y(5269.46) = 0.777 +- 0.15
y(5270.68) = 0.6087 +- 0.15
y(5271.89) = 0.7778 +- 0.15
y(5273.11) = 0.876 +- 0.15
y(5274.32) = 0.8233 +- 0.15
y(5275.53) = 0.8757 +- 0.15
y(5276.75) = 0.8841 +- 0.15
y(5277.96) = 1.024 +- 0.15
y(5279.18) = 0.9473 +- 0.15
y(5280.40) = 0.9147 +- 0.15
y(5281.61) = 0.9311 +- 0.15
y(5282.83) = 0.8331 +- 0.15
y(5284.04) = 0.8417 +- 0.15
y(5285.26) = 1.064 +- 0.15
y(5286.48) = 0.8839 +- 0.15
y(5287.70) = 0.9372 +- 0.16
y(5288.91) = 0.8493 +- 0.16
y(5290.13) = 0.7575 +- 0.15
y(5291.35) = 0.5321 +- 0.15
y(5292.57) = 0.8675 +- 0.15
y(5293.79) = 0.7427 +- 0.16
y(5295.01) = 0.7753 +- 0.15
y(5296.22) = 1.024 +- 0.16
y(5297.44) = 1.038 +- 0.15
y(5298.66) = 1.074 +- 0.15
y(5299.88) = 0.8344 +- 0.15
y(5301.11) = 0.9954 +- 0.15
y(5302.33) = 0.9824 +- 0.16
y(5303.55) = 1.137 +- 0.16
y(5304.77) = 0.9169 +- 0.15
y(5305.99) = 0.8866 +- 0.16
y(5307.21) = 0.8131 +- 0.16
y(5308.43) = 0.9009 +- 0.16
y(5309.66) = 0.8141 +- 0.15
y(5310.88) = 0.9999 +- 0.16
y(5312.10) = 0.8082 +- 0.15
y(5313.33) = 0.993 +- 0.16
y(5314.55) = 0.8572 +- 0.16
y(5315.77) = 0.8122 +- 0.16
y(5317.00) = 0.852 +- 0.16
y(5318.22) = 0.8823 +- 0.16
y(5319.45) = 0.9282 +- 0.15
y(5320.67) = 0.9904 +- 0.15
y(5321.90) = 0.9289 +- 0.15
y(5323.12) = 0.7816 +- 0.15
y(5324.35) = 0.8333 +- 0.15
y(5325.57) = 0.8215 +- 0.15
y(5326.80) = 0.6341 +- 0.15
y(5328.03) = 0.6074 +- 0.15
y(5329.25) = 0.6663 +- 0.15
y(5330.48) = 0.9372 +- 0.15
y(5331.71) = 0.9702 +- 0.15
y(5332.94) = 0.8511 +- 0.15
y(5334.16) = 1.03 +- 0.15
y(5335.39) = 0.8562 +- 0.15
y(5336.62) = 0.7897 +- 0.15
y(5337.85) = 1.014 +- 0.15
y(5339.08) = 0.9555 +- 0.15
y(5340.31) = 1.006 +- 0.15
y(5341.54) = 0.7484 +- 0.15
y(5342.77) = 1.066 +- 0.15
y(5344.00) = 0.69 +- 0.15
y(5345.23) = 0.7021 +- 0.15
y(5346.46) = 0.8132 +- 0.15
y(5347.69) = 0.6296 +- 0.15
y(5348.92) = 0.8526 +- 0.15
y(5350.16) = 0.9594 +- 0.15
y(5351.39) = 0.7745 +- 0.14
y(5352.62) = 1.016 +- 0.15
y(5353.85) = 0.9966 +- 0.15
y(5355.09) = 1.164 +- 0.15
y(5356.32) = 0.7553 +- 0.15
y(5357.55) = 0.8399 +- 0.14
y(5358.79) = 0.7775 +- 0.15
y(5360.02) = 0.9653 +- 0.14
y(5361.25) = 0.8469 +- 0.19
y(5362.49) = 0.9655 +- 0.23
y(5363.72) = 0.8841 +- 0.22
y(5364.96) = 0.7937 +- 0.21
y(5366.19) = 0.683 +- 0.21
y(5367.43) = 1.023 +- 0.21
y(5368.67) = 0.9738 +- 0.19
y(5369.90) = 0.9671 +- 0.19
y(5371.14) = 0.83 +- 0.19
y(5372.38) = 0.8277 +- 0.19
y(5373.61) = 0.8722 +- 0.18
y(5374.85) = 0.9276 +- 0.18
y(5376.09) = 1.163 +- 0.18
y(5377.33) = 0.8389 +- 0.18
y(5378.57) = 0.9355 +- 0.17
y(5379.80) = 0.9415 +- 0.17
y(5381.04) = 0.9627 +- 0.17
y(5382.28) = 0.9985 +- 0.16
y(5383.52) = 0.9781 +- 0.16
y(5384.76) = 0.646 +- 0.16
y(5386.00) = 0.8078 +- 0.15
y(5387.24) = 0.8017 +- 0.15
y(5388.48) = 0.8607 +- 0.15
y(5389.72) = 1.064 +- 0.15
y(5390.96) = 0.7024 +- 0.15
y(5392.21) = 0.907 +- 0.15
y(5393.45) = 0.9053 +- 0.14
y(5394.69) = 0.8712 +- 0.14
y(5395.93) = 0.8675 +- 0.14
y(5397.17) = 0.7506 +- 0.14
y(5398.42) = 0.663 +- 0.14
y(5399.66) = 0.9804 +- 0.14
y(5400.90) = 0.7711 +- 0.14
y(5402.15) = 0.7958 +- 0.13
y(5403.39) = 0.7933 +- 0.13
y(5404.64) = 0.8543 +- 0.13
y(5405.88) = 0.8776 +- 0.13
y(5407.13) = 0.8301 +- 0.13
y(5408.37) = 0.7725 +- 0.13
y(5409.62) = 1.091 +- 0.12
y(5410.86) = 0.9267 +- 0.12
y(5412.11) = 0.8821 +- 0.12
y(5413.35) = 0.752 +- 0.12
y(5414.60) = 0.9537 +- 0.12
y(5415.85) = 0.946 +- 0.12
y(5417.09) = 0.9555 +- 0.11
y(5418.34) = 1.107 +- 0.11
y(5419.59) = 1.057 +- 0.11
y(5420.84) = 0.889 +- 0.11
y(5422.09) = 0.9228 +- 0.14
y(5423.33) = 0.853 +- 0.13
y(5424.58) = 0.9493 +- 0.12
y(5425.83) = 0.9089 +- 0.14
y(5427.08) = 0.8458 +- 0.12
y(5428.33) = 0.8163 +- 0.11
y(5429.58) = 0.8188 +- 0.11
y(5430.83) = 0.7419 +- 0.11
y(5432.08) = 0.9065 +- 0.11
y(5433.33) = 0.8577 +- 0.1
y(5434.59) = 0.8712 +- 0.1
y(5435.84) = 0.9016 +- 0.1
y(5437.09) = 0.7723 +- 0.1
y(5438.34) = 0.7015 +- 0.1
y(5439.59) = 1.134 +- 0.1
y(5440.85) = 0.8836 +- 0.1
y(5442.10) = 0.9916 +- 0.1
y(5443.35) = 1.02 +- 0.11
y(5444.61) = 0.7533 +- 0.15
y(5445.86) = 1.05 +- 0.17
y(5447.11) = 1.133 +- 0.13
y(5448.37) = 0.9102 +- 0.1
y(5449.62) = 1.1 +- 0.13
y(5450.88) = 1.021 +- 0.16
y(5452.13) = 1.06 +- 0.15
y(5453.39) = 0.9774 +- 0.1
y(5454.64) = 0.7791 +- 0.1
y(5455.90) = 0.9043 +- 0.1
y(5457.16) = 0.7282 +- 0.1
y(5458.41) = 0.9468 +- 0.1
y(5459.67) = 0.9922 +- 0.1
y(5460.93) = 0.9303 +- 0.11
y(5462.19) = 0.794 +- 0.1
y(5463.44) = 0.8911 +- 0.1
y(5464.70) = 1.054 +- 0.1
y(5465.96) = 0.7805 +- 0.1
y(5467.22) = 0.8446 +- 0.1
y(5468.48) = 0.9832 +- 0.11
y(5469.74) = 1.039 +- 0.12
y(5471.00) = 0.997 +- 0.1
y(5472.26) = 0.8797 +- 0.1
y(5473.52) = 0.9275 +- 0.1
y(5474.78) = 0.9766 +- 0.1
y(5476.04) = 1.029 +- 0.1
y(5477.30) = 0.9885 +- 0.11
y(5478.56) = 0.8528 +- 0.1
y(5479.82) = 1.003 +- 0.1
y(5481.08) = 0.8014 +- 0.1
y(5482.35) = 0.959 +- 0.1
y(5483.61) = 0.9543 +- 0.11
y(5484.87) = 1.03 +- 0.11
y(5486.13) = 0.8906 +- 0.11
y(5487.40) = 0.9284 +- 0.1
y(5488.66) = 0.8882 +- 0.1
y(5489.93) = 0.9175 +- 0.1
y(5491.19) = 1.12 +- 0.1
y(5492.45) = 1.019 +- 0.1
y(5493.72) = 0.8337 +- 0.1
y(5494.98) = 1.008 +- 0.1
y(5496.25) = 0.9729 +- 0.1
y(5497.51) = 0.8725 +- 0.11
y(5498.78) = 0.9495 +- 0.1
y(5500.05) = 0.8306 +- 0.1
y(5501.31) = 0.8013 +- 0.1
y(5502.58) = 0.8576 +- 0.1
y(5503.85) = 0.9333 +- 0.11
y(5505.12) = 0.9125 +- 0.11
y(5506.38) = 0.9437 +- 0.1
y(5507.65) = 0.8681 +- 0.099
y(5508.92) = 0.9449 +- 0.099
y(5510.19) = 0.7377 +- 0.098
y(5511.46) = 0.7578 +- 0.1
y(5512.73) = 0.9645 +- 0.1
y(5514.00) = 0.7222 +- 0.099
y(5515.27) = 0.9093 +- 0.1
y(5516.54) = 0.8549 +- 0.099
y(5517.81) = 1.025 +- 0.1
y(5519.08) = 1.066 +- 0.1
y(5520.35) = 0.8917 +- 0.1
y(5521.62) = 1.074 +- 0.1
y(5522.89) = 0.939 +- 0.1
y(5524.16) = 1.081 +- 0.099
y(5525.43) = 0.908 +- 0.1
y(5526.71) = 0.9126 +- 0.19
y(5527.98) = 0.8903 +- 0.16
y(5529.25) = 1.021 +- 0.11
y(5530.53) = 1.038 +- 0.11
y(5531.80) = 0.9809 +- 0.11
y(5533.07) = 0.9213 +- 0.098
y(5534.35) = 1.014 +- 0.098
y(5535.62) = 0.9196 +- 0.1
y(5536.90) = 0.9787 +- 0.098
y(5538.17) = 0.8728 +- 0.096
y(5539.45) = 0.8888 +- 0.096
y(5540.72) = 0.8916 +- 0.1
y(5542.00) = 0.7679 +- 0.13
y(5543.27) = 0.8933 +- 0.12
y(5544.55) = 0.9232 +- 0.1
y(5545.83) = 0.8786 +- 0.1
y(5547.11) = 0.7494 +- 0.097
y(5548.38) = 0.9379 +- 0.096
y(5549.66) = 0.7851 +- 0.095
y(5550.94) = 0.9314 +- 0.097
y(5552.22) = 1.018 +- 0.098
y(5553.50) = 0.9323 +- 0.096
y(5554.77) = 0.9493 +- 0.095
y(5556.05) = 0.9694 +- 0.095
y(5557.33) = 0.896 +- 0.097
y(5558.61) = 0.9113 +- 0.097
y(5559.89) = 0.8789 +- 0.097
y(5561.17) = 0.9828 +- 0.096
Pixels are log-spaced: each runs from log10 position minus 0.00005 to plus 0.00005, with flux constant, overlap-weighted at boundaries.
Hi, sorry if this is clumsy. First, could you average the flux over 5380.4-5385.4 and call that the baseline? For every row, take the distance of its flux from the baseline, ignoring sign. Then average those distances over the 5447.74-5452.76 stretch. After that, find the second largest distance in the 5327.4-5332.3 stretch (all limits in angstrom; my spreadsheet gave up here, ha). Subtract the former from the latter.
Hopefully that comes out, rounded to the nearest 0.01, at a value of 0.10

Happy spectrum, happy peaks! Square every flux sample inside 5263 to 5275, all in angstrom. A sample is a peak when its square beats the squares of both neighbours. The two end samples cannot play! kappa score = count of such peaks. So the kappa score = 3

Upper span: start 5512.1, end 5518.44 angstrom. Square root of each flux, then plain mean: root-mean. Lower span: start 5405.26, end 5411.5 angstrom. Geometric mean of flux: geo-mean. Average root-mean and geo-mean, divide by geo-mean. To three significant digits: 1.03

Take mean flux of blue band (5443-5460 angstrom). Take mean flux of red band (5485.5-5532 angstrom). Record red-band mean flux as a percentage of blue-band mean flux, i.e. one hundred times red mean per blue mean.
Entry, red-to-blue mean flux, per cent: 97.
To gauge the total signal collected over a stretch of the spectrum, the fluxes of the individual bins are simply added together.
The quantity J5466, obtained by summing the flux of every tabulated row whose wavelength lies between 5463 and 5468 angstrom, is 3.6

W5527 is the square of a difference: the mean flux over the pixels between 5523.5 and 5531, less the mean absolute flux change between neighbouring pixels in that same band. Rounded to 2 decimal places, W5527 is 0.82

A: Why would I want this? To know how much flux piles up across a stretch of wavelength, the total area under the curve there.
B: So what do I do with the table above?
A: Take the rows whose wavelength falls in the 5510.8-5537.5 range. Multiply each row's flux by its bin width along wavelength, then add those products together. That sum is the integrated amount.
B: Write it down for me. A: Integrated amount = 25.3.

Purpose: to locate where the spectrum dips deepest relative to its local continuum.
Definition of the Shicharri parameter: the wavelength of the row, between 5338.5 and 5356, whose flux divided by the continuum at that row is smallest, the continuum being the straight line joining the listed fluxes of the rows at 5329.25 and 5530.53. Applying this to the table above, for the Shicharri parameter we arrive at 5347.69 angstrom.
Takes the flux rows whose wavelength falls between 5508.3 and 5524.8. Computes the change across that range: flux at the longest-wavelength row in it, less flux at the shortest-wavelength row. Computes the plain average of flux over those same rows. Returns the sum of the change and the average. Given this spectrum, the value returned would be 1.06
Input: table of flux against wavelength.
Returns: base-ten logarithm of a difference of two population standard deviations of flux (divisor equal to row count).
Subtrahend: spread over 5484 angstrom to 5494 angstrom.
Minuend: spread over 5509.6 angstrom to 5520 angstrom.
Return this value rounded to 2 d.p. -1.44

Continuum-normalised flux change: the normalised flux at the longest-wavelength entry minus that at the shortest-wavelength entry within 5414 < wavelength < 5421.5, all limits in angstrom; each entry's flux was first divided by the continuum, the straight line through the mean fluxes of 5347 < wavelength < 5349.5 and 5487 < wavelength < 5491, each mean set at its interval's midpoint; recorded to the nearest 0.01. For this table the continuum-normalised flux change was -0.09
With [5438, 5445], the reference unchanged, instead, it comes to 0.05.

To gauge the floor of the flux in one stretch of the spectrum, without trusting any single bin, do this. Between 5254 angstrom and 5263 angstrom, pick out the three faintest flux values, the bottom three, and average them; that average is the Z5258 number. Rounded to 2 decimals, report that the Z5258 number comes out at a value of 0.73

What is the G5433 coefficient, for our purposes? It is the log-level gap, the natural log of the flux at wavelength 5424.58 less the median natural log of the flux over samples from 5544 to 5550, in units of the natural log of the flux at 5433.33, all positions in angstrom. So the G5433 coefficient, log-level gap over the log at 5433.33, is -0.5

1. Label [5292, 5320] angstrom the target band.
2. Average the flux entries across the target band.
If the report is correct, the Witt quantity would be 0.910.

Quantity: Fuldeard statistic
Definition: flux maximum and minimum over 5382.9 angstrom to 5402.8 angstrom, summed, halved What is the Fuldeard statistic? 0.855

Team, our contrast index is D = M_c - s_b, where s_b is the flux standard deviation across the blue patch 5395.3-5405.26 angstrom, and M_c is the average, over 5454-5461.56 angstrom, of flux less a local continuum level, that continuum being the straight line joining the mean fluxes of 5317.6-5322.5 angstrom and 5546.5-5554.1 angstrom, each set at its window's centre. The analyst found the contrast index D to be -0.12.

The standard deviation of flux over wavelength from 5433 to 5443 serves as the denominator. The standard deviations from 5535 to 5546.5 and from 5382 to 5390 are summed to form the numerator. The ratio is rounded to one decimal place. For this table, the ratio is 1.5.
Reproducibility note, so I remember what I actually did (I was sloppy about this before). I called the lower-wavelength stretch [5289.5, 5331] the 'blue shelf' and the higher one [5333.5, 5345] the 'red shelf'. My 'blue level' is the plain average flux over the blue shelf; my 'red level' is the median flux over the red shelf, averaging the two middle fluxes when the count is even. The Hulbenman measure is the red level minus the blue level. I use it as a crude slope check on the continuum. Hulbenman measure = 0.09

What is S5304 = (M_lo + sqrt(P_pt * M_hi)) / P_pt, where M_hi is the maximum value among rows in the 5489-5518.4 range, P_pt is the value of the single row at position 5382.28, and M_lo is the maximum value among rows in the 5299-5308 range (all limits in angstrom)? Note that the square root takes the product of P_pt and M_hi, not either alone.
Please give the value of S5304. 2.2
